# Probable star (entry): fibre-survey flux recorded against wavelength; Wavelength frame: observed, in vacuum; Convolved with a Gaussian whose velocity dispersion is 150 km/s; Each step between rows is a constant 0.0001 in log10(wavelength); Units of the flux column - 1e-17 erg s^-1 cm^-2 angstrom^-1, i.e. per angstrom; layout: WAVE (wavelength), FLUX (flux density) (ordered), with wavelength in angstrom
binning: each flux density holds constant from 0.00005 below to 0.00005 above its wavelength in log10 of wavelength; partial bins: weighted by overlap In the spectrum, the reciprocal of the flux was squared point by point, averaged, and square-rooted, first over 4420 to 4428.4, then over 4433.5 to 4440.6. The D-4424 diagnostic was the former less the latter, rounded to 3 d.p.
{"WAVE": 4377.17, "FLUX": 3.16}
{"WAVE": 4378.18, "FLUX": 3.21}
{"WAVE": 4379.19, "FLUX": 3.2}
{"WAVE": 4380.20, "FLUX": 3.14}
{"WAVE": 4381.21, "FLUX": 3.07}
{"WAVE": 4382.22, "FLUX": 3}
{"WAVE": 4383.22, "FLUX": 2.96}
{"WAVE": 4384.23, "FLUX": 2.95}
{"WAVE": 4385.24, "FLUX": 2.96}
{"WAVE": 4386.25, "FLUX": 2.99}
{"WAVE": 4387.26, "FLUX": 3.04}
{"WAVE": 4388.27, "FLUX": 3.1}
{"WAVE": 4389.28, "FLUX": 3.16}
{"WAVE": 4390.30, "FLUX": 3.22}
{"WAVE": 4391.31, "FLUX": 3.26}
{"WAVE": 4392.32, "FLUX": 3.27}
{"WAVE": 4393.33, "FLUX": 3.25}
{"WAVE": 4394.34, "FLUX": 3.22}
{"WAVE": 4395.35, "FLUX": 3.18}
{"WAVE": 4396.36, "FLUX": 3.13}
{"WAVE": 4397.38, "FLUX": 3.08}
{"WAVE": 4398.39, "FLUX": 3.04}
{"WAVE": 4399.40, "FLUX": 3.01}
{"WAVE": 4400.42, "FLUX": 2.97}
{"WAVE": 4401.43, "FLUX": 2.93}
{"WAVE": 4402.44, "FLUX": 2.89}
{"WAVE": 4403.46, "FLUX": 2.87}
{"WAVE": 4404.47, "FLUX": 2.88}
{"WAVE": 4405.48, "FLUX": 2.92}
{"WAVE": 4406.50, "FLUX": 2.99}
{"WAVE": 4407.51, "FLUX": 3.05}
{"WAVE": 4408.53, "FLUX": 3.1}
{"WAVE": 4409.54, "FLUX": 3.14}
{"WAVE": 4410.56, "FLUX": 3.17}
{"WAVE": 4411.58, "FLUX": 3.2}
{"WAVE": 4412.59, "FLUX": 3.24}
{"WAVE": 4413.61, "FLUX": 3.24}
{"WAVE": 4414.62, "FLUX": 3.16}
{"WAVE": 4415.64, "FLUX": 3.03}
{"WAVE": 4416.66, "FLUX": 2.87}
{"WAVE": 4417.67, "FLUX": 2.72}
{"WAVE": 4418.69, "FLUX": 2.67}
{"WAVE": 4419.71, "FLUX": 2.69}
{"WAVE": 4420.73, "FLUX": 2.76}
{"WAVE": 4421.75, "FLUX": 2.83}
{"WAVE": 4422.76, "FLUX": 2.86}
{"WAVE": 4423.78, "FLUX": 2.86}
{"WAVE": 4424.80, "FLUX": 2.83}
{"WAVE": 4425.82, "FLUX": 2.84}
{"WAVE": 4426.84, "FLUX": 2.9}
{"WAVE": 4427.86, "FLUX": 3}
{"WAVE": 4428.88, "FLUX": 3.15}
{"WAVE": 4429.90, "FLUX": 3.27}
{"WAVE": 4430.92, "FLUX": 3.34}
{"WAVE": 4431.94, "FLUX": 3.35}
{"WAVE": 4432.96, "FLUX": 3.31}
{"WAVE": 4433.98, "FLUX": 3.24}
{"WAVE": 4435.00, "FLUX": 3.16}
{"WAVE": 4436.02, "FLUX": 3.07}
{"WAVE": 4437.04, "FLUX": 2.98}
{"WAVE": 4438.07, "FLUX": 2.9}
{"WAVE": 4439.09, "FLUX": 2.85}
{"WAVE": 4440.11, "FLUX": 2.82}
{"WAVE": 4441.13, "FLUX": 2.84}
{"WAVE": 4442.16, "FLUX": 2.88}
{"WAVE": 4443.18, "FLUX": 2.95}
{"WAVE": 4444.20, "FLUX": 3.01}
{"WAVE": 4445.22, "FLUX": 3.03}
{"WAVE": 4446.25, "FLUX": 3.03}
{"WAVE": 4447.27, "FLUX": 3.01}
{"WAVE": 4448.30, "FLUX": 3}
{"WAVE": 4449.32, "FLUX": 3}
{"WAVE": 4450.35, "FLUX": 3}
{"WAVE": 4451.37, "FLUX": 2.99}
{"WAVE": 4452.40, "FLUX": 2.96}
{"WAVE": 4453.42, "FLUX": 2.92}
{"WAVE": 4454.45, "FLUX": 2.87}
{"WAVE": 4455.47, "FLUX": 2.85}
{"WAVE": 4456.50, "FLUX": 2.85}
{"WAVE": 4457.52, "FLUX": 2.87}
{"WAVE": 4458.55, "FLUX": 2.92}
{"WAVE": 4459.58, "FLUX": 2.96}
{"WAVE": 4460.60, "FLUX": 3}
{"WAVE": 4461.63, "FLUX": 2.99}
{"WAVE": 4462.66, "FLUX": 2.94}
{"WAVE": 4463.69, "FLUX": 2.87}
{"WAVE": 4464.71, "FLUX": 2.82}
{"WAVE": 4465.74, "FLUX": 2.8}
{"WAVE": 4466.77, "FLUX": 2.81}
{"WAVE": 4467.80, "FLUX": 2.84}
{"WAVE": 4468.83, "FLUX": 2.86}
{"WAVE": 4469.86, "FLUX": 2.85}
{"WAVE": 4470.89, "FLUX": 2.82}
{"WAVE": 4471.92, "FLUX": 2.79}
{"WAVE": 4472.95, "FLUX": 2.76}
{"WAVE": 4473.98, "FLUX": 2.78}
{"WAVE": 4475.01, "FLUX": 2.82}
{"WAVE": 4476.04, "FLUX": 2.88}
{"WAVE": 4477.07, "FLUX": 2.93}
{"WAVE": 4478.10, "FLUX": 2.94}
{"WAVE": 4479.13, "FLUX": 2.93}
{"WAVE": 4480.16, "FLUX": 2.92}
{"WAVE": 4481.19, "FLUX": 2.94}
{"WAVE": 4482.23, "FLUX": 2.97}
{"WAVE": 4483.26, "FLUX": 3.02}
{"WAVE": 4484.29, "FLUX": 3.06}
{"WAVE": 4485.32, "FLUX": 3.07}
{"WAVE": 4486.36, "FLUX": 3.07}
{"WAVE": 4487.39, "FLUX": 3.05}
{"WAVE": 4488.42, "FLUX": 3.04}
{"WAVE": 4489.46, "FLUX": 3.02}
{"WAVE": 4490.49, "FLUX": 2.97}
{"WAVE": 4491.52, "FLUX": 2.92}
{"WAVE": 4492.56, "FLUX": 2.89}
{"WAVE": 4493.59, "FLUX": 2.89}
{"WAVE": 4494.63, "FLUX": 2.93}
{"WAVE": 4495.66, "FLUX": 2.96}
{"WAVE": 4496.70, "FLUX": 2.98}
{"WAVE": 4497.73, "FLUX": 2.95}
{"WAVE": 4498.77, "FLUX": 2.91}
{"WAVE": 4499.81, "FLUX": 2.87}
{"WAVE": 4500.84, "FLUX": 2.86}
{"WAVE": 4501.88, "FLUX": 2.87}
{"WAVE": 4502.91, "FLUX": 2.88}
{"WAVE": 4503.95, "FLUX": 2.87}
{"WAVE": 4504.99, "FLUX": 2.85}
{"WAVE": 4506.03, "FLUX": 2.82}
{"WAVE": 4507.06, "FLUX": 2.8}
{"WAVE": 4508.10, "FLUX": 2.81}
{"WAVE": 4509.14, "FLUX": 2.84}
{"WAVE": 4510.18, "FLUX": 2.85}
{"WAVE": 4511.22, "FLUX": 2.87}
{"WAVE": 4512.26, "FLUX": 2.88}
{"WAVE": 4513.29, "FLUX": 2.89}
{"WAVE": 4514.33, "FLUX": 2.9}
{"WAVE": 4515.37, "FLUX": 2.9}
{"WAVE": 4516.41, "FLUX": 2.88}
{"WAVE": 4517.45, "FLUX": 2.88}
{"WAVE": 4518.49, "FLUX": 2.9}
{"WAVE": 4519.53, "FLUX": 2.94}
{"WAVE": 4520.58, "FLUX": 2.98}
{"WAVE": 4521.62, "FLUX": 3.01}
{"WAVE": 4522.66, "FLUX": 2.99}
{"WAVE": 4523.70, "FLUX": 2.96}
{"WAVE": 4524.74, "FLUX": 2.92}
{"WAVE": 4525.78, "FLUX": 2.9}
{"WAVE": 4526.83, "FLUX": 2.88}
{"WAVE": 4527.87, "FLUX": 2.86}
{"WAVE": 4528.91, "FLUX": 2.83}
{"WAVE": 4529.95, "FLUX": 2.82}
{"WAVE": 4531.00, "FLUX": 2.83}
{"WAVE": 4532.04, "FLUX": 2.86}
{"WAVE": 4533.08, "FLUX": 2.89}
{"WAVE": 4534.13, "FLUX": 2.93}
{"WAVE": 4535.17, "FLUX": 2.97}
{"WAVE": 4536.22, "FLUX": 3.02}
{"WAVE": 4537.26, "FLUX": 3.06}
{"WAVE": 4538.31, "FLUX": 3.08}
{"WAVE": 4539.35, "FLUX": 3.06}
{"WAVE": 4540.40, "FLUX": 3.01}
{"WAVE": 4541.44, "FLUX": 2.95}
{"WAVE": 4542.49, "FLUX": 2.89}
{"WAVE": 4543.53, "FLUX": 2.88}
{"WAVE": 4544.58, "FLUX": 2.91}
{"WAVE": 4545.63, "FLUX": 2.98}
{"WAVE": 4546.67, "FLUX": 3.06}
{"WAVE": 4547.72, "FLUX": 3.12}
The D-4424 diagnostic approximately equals 0.016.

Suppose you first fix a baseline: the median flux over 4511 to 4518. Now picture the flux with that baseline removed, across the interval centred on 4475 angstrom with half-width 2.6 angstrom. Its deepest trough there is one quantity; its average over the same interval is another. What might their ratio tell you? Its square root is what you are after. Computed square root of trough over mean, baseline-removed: 1.62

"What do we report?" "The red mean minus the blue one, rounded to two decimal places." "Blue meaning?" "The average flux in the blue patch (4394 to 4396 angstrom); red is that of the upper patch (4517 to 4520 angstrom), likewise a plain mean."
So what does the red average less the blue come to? -0.29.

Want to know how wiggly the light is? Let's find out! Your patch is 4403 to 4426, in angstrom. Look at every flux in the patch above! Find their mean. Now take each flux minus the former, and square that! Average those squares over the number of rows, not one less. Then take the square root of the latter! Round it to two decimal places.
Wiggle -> 0.18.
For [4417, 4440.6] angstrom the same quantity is 0.21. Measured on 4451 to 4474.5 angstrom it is 0.07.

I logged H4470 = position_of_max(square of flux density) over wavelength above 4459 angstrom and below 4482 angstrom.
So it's 4460.60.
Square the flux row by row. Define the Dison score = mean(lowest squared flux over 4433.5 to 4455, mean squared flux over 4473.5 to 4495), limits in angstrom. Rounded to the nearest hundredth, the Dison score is 8.34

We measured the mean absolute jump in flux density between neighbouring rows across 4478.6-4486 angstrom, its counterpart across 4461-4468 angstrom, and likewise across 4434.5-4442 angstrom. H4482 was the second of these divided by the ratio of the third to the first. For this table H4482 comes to 0.017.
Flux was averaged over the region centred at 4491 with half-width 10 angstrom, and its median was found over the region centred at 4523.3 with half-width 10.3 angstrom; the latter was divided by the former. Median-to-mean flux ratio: 0.975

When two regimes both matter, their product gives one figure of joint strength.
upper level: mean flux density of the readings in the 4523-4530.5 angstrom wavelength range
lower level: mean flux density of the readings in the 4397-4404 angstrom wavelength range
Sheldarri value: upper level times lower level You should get 8.56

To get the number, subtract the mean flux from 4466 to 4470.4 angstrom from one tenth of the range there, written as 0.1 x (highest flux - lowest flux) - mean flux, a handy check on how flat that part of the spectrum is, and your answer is -2.83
